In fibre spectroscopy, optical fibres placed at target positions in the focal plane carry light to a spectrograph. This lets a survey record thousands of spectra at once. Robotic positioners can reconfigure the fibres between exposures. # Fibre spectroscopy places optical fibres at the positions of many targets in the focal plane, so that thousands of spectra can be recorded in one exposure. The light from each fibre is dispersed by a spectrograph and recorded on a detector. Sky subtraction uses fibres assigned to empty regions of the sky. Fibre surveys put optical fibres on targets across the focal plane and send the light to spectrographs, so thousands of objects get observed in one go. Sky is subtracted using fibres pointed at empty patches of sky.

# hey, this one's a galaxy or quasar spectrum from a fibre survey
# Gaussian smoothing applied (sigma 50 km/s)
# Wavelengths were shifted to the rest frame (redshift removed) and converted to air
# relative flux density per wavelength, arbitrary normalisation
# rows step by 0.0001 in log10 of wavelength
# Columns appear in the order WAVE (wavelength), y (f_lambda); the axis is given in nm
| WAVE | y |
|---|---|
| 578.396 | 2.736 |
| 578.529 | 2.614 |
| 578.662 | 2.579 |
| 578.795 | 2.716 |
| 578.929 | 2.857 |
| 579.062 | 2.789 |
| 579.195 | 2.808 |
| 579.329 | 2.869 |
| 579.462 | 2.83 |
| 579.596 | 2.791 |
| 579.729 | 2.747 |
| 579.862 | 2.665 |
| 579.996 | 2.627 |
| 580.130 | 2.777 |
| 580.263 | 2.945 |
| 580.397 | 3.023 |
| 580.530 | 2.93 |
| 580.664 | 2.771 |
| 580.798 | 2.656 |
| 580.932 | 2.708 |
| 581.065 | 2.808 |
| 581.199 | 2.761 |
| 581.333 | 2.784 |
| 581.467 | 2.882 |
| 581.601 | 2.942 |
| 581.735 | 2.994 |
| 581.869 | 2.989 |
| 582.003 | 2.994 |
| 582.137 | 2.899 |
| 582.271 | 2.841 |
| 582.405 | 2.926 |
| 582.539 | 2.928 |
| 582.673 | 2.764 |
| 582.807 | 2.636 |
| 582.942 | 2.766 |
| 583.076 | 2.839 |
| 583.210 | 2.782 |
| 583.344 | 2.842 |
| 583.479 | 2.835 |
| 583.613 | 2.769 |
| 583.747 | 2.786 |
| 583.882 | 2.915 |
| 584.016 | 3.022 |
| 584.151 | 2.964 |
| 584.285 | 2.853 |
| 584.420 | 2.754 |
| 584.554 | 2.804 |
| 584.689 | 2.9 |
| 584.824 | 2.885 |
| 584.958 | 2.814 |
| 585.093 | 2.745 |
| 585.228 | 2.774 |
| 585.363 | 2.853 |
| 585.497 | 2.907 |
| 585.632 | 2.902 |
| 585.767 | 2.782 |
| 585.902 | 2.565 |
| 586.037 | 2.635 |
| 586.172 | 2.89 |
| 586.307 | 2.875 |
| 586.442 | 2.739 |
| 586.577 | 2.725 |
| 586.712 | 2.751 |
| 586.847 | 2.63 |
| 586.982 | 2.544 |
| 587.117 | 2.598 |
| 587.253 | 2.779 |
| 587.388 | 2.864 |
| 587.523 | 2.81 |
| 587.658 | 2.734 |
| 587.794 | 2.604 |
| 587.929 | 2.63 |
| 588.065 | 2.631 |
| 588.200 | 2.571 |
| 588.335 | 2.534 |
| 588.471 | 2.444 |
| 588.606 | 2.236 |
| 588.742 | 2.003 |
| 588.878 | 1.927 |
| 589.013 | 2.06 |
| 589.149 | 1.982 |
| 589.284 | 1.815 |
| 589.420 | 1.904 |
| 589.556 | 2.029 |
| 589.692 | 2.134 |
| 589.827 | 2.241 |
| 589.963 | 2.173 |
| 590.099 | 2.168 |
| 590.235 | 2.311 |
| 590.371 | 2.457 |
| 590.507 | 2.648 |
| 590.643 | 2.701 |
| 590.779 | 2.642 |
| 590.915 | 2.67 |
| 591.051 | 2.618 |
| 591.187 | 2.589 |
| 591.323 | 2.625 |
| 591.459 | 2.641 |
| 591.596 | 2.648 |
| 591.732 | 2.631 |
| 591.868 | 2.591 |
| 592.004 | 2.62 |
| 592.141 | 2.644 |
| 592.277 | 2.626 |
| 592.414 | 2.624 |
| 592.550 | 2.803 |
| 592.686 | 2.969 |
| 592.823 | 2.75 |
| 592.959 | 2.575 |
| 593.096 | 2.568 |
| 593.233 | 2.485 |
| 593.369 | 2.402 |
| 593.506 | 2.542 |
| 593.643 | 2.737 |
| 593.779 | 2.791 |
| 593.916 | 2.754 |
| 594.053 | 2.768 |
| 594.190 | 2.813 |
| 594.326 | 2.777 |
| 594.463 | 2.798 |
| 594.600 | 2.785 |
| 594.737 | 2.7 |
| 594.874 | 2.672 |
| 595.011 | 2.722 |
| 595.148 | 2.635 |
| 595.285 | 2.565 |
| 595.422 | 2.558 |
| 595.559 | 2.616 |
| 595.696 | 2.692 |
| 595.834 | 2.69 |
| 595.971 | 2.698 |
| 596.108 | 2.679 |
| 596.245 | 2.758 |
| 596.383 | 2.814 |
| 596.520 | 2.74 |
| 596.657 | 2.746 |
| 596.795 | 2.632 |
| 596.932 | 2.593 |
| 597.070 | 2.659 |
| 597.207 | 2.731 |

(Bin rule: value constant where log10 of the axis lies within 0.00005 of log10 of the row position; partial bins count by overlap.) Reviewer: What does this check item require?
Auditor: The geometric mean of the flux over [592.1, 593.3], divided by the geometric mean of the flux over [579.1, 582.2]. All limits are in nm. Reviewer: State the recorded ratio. 0.942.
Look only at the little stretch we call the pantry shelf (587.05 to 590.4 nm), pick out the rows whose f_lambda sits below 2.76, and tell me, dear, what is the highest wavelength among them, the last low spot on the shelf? 590.371 nm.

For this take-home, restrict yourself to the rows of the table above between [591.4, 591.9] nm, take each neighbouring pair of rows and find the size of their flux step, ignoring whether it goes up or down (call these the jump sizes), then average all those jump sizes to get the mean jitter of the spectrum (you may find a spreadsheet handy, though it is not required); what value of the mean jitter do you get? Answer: 0.021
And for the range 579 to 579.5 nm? 0.040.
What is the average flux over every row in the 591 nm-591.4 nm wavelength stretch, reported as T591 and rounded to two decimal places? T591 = 2.61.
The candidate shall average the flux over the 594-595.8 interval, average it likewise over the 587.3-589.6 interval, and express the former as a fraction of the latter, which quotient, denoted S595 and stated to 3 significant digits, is 1.15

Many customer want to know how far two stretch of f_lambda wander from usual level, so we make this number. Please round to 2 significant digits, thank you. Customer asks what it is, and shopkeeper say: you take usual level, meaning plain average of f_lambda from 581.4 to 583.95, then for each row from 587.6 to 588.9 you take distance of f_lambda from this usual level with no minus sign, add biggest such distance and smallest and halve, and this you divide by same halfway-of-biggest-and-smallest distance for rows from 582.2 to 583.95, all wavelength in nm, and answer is 4.4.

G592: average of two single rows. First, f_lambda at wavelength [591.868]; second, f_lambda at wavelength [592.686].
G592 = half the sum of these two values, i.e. 2.78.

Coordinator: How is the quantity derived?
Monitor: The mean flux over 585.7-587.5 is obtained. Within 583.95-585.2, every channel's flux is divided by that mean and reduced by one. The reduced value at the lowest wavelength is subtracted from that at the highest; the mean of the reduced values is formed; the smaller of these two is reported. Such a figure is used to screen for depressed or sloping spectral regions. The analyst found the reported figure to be -0.10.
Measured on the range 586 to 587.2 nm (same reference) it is -0.01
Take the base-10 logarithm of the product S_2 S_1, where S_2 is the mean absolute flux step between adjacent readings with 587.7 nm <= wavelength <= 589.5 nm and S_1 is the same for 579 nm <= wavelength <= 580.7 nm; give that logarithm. -2.09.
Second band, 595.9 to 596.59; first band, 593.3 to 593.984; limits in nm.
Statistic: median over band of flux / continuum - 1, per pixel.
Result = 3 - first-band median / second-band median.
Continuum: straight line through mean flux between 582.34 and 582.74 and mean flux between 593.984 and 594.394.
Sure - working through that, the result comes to 1.2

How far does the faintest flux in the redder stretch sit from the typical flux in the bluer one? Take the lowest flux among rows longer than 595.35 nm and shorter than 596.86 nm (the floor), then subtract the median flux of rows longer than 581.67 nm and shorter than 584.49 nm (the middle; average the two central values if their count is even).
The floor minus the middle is -0.28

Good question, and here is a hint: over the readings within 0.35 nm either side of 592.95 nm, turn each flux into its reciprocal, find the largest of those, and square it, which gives 0.162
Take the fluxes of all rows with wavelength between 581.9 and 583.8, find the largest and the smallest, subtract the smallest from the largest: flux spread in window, 0.36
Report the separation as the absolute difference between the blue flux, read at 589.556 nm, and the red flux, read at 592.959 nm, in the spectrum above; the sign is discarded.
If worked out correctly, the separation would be 0.55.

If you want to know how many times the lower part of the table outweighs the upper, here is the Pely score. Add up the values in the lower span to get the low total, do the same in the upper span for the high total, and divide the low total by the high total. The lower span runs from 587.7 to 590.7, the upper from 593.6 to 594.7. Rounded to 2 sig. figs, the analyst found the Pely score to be 2.3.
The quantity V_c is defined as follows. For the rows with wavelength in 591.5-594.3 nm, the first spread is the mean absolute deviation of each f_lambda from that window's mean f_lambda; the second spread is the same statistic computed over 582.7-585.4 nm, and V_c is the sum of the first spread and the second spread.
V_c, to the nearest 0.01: 0.17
